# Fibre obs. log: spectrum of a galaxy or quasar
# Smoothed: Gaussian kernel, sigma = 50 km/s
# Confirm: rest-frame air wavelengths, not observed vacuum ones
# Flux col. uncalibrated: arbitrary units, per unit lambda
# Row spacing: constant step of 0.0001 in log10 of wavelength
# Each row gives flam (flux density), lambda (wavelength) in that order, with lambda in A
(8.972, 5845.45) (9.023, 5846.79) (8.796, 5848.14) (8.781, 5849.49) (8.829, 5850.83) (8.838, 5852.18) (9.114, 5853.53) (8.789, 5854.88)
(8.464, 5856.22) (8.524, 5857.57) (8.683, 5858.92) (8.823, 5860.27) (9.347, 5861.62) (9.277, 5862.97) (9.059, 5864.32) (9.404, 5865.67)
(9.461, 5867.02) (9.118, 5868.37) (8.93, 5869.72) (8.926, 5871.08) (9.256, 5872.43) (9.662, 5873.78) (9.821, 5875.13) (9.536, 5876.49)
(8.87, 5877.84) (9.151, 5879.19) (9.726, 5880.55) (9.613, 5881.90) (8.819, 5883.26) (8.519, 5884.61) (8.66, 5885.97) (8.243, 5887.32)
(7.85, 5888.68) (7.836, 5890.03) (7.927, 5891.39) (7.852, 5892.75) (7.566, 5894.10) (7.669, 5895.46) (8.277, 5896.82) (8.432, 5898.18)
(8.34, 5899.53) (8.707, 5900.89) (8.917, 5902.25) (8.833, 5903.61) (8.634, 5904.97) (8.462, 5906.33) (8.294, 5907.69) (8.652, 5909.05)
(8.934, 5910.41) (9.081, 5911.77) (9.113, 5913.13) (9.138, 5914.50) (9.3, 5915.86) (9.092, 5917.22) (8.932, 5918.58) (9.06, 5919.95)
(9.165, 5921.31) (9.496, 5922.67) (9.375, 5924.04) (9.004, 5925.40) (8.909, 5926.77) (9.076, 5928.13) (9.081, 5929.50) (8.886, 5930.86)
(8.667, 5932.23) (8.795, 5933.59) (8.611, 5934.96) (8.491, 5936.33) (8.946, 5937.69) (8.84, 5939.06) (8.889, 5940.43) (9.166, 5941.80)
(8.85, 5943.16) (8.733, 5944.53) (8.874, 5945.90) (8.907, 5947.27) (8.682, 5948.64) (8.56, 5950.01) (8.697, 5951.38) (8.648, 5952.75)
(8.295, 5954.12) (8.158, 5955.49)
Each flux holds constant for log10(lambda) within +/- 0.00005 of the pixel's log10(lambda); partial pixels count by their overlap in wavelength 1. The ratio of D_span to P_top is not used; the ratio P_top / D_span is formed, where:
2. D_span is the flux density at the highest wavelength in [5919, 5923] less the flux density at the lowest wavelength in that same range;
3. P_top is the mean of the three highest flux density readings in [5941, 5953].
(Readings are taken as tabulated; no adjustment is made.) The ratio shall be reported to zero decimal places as 21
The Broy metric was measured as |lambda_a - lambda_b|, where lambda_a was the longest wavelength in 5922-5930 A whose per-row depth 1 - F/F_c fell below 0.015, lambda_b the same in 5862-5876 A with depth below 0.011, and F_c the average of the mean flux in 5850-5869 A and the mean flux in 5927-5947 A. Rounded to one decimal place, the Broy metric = 54.4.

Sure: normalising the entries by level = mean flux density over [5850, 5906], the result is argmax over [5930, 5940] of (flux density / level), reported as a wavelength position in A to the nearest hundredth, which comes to 5937.69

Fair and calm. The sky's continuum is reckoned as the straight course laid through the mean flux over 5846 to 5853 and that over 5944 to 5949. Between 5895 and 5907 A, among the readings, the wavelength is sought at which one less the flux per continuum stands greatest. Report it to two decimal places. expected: 5895.46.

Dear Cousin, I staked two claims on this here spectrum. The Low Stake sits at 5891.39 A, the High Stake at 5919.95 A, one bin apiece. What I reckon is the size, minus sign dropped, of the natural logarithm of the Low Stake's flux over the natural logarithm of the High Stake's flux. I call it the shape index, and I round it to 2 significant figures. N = 0.94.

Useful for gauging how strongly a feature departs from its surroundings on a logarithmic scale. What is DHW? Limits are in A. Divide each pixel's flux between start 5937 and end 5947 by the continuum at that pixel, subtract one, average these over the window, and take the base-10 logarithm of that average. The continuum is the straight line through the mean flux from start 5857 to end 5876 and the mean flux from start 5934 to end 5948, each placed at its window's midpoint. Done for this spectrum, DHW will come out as -2.1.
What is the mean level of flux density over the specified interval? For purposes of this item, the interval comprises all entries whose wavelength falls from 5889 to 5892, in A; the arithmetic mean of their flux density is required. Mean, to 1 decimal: 7.9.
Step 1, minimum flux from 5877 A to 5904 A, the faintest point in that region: 7.566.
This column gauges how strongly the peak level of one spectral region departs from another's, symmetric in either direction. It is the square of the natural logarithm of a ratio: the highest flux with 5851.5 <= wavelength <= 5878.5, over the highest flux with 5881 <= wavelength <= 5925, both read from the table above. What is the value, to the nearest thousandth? 0.000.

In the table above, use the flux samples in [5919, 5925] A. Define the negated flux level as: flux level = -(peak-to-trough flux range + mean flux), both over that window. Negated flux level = -9.7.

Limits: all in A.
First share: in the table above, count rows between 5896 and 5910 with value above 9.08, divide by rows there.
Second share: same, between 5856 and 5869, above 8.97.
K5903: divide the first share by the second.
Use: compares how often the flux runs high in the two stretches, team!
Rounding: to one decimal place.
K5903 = 0.0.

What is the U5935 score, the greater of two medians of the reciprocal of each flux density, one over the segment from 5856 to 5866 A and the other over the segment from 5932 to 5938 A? 0.115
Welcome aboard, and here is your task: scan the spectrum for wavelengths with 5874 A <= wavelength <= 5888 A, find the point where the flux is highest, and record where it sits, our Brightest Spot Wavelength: 5875.13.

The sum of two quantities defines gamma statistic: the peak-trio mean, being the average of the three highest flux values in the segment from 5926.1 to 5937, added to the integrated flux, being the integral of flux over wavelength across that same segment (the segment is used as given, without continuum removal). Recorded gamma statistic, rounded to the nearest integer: 105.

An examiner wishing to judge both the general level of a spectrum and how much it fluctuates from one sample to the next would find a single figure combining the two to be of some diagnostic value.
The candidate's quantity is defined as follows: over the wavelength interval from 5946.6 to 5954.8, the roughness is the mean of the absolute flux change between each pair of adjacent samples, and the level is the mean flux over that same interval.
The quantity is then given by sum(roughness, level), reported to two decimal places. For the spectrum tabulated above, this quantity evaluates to 8.81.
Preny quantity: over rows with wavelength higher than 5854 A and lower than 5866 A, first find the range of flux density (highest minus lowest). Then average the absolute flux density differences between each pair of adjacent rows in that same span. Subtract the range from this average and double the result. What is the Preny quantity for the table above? -1.4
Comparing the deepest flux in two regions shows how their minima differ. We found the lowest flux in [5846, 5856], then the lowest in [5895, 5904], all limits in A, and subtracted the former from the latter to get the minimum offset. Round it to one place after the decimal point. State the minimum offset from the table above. -1.1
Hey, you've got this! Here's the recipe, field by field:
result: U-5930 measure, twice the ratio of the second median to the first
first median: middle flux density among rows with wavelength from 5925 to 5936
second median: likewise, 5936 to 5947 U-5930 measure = 1.99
